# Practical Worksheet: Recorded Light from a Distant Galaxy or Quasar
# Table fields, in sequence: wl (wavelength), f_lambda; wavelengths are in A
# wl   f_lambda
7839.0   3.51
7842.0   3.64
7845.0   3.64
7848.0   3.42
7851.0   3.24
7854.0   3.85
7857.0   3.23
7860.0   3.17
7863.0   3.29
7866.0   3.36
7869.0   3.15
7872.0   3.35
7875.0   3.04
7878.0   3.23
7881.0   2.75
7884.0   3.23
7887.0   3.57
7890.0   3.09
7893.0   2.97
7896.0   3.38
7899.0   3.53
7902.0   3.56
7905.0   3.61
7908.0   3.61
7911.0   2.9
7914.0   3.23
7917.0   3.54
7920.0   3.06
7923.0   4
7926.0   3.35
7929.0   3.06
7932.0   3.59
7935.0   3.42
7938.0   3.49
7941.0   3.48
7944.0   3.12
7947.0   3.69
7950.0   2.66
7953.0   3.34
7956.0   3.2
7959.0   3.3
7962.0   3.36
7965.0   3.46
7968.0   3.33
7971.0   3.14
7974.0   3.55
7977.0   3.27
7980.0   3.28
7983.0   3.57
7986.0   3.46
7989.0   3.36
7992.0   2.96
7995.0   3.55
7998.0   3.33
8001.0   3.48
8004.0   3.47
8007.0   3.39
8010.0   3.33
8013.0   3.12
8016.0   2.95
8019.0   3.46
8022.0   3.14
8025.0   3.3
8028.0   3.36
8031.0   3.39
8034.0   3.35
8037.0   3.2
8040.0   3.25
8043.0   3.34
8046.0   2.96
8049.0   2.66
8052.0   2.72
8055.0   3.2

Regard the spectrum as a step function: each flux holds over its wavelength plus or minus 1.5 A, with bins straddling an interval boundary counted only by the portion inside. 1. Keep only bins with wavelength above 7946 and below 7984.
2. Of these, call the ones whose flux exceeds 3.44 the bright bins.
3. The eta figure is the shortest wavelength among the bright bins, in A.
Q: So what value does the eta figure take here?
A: 7947.0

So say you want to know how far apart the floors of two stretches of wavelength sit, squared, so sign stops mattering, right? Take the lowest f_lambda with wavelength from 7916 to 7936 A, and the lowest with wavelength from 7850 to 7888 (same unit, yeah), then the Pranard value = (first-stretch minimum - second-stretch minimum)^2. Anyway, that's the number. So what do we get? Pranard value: 0.10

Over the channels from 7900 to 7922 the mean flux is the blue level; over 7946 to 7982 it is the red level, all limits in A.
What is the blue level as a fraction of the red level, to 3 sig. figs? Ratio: 1.02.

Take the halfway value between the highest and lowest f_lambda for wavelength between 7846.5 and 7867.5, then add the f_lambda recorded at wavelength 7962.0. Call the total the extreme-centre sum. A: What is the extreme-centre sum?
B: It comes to 6.87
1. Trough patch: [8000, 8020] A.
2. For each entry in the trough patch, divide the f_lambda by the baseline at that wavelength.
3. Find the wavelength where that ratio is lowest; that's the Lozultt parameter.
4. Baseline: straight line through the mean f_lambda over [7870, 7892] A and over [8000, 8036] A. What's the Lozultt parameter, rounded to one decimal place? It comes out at 8016.0 A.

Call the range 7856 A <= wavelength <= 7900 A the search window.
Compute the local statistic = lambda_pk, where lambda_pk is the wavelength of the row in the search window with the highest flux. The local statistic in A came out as 7887.0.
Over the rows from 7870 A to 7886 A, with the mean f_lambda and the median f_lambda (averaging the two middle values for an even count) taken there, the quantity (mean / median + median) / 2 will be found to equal 2.10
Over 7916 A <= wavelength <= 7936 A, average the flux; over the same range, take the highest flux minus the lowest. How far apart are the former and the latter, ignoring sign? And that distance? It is 2.5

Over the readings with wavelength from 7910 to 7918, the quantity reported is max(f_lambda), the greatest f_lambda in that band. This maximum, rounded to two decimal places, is 3.54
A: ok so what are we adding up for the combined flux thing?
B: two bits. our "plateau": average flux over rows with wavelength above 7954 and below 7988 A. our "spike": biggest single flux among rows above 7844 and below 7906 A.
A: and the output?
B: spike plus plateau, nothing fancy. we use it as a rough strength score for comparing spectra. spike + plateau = 7.21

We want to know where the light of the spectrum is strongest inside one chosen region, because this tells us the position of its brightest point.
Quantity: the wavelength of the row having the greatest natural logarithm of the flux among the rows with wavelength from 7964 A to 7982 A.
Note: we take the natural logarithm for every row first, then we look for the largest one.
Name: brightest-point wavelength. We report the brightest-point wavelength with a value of 7974.0 A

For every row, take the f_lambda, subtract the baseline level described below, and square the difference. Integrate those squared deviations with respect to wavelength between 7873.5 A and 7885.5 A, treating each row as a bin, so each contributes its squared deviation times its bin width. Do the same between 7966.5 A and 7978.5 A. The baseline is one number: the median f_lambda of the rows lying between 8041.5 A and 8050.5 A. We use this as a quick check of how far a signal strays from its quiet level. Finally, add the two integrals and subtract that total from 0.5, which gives -1.9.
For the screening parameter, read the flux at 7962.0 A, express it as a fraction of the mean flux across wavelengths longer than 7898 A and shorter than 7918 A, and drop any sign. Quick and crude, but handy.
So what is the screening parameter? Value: 0.98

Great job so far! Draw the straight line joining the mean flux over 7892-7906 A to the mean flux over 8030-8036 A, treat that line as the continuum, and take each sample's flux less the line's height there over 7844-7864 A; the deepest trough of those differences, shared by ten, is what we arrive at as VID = -0.03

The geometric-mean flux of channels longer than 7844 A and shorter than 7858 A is 3.47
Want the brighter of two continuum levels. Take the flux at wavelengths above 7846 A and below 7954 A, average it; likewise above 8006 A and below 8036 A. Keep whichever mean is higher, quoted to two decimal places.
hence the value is 3.32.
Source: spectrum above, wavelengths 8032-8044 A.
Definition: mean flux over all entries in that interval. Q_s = 3.29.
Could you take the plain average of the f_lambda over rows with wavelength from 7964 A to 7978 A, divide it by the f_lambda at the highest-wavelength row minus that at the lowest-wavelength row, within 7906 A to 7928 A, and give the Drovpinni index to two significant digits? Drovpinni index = -13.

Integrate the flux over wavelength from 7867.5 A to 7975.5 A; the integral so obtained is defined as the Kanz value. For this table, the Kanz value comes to 358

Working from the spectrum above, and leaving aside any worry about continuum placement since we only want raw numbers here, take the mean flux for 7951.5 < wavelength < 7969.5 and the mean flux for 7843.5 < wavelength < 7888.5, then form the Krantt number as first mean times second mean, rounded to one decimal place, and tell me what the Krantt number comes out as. 11.0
